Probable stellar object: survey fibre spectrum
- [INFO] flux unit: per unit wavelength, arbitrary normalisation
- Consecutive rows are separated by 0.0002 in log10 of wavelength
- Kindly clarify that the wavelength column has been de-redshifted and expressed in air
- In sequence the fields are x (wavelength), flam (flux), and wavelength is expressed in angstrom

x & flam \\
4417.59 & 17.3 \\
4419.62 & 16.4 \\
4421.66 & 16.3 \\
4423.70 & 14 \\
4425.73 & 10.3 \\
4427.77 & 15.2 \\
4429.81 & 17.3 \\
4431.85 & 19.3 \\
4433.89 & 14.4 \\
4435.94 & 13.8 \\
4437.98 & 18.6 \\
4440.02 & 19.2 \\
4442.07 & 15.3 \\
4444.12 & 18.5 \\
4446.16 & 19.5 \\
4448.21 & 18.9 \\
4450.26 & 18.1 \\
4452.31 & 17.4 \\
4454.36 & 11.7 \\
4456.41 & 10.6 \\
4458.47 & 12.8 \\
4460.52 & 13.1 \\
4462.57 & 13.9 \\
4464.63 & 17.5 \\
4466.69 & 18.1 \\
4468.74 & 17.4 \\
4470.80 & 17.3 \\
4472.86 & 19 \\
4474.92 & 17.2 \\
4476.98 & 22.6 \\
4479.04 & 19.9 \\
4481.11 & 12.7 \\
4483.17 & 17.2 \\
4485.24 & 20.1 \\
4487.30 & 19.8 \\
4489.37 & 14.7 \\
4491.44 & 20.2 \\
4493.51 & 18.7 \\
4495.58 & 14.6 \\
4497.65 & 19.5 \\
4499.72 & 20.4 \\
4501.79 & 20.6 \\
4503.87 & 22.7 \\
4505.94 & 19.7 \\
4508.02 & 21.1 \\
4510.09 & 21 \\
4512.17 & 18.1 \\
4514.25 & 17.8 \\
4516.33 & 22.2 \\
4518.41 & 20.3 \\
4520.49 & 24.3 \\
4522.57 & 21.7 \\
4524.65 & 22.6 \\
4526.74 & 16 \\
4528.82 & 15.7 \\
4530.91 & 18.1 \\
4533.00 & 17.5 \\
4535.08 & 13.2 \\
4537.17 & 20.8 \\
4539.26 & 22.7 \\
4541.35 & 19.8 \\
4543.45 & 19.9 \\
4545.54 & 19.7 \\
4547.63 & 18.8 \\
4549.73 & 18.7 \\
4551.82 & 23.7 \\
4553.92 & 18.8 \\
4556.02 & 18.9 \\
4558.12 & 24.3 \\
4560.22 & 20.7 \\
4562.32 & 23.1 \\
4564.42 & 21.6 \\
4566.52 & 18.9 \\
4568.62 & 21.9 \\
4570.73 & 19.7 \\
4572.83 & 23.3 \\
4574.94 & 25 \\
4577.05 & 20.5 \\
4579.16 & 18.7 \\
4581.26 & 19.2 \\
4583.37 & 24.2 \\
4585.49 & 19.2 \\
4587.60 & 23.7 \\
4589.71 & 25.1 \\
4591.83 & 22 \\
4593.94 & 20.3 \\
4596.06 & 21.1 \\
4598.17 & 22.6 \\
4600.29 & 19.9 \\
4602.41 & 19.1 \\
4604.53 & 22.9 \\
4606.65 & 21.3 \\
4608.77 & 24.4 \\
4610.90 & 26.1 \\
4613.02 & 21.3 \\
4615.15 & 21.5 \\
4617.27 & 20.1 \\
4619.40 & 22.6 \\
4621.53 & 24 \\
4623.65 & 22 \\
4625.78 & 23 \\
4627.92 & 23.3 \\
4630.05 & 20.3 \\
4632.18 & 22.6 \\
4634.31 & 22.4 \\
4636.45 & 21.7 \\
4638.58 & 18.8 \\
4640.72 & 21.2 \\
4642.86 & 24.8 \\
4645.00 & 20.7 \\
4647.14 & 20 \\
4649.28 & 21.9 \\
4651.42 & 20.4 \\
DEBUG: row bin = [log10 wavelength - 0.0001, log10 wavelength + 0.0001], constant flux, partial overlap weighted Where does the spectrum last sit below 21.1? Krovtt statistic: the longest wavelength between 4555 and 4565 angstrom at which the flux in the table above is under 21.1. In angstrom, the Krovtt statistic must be 4560.22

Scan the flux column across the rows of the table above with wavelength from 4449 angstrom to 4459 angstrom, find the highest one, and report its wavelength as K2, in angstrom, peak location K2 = 4450.26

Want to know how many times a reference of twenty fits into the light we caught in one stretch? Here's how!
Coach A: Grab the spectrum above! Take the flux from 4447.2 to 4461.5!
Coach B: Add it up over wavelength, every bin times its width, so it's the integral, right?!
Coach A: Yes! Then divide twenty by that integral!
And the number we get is 0.095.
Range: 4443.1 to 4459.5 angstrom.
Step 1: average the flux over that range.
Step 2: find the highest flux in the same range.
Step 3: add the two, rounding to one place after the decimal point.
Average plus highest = 35.4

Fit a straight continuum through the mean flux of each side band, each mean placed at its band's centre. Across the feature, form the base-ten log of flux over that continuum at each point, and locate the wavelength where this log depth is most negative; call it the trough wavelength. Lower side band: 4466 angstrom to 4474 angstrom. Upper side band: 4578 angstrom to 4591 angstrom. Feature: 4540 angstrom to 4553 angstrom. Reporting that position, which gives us 4549.73 angstrom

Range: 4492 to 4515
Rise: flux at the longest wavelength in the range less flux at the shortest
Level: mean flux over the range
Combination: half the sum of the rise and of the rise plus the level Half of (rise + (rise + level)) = 9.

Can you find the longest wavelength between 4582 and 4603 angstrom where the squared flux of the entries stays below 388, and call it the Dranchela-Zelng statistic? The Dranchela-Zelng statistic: 4602.41 angstrom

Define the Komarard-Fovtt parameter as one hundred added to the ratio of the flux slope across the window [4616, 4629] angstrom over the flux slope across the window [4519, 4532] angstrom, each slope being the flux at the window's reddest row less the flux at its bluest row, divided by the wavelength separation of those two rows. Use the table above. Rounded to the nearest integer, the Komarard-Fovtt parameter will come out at 99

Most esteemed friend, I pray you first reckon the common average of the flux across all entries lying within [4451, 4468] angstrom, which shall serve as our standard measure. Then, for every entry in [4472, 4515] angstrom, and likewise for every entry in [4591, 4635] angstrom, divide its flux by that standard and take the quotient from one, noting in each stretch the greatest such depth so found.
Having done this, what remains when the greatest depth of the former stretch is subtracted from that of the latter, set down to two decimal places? -0.44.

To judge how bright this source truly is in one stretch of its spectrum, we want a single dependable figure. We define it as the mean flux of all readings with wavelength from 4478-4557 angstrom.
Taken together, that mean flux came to 19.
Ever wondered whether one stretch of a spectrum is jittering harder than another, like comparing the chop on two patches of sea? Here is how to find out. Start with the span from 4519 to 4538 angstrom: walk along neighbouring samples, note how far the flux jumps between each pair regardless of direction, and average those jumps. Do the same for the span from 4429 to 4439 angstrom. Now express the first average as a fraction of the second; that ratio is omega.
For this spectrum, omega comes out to 1.0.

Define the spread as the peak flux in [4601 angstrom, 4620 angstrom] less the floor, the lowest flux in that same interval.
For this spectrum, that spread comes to 7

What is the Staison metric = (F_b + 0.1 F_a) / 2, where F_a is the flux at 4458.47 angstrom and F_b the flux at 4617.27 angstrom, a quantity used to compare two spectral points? 10.7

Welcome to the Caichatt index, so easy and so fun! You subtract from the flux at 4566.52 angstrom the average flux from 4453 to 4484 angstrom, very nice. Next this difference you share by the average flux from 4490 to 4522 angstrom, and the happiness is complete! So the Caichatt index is 0.14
